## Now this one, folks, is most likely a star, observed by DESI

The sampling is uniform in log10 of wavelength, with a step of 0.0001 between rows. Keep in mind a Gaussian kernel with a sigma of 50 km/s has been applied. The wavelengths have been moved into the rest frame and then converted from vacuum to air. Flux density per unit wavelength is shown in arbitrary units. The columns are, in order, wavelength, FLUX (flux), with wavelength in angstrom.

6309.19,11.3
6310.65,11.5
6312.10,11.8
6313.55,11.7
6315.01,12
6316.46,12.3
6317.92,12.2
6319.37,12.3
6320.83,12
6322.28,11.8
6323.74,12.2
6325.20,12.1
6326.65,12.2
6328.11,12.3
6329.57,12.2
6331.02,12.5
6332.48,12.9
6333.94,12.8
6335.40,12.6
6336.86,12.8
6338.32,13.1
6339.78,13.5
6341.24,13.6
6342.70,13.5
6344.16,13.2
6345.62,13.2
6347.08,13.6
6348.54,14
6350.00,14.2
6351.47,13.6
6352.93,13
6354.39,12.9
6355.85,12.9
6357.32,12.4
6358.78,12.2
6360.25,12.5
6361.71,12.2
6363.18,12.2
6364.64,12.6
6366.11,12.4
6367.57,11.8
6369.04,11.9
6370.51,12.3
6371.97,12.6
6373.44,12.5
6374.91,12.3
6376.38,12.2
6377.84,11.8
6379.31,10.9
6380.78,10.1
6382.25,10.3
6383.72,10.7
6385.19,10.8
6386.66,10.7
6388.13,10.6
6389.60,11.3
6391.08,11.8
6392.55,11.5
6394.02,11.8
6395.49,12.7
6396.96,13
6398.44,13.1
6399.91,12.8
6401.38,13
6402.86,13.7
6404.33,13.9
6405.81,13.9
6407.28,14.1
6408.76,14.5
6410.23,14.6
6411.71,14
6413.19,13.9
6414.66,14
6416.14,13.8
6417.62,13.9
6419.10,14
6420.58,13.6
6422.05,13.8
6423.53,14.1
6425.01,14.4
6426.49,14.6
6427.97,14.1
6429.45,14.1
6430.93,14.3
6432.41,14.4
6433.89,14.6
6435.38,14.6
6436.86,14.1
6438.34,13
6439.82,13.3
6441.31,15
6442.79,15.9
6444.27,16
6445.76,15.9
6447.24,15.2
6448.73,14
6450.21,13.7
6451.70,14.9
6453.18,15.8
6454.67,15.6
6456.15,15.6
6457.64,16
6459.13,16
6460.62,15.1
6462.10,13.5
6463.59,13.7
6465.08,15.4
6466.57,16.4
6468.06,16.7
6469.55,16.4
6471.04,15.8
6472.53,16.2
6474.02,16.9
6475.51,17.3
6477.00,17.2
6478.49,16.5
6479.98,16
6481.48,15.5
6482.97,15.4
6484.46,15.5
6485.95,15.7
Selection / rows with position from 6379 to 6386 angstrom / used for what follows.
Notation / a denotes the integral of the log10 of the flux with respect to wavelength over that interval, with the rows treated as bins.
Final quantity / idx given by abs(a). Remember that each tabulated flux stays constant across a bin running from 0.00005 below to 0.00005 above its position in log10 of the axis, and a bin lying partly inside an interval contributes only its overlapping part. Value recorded 7.16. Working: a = 7.2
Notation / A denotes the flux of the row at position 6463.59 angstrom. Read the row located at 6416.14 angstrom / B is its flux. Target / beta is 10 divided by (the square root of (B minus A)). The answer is 31.6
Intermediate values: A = 13.7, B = 13.8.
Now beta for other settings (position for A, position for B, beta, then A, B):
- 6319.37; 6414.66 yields 7.7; 12.3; 14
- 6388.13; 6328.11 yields 7.7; 10.6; 12.3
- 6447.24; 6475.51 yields 6.9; 15.2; 17.3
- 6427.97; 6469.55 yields 6.6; 14.1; 16.4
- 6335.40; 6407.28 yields 8.2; 12.6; 14.1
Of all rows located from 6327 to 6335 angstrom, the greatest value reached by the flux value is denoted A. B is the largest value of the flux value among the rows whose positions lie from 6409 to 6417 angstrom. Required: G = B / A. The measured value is 1.13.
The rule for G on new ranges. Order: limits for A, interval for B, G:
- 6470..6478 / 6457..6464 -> 0.92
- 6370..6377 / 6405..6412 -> 1.16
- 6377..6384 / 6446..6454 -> 1.34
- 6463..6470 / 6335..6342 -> 0.81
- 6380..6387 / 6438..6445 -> 1.48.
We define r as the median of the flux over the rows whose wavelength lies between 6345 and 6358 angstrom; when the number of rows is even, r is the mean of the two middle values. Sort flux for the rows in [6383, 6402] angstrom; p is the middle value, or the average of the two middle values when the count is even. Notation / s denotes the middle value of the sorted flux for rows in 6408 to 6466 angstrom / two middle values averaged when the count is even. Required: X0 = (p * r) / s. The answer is 11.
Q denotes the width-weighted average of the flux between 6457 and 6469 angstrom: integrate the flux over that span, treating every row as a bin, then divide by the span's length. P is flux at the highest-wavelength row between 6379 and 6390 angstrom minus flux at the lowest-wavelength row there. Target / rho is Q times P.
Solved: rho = 6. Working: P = 0.4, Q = 15.4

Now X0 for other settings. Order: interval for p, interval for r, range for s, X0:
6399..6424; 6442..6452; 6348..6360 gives 16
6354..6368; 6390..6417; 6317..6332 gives 14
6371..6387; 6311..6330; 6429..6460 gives 9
